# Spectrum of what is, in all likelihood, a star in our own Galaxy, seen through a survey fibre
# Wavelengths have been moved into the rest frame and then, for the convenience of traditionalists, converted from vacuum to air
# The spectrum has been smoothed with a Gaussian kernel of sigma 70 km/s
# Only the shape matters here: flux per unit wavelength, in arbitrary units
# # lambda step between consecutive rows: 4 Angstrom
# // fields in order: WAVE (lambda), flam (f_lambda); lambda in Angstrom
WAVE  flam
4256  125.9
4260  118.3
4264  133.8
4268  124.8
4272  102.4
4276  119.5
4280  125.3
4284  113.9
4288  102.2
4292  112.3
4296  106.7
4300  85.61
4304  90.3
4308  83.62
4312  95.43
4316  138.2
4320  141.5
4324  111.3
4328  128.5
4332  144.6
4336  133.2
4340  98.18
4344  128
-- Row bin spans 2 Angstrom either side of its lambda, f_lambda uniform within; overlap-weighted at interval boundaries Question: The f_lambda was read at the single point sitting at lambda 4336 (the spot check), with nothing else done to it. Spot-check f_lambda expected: 133.2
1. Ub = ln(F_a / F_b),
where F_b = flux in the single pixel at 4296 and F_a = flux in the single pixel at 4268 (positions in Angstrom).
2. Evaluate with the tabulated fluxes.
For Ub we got 0.2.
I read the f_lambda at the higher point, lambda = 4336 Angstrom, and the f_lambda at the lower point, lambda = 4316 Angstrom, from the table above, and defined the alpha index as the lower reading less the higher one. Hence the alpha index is 5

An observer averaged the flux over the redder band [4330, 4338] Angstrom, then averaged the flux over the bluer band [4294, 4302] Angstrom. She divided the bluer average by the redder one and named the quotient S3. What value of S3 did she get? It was 0.69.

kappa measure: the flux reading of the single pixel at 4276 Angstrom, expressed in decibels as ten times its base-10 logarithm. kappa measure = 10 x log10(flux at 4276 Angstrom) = 20.8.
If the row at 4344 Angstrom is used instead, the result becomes 21.1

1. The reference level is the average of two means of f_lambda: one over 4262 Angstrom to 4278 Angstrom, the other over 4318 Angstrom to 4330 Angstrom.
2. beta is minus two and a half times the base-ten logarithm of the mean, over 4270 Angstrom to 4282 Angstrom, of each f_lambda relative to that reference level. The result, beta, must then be 0.07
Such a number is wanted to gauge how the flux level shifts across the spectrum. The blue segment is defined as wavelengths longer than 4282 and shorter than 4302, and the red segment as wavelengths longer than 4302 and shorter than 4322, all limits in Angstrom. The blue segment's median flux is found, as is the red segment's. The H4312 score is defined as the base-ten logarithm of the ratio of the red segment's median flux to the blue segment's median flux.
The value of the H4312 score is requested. -0.048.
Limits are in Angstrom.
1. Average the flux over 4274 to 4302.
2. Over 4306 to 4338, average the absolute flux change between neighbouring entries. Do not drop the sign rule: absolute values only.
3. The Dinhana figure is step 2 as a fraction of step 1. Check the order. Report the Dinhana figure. 0.17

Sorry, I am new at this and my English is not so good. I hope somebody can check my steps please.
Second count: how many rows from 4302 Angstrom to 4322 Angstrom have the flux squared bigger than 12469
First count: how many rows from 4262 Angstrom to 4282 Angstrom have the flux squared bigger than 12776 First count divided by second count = 2.0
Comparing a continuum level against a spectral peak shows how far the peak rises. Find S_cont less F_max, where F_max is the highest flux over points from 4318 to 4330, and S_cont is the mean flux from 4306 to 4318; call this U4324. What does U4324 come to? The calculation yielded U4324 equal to -36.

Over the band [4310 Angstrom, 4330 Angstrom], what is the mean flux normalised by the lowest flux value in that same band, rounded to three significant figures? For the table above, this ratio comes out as 1.29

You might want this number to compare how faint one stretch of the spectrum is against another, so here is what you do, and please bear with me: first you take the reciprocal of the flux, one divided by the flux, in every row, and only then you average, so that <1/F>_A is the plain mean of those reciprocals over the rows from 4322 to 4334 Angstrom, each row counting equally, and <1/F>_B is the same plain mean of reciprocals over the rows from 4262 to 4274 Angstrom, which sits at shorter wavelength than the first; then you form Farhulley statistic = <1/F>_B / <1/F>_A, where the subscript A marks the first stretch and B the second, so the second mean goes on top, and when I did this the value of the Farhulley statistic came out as 1.07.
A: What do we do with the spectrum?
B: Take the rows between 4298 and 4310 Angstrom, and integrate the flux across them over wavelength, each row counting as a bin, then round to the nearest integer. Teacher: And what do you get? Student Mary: 1038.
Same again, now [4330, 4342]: 1504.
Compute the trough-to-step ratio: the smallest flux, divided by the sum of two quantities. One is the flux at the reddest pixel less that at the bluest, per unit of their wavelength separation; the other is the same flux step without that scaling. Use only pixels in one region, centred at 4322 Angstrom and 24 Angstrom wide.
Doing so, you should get 2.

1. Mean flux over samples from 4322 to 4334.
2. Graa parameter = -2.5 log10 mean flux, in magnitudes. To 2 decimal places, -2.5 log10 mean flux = -5.27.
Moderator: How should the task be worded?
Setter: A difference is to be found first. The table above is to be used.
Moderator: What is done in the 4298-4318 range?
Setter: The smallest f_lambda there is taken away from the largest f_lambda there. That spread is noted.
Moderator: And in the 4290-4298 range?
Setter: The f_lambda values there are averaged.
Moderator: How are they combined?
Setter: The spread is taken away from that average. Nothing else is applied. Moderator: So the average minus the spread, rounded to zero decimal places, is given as 55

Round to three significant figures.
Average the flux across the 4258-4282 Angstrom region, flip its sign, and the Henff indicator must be -121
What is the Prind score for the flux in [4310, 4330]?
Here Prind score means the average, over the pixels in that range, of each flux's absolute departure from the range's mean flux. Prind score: 16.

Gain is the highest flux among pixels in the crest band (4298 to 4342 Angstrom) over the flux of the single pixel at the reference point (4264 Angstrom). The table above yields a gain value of 1.08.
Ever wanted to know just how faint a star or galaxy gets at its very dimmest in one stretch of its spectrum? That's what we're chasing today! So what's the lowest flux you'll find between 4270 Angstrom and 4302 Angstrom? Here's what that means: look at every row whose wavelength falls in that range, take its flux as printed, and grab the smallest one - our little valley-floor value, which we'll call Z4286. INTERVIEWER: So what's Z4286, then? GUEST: 85.61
